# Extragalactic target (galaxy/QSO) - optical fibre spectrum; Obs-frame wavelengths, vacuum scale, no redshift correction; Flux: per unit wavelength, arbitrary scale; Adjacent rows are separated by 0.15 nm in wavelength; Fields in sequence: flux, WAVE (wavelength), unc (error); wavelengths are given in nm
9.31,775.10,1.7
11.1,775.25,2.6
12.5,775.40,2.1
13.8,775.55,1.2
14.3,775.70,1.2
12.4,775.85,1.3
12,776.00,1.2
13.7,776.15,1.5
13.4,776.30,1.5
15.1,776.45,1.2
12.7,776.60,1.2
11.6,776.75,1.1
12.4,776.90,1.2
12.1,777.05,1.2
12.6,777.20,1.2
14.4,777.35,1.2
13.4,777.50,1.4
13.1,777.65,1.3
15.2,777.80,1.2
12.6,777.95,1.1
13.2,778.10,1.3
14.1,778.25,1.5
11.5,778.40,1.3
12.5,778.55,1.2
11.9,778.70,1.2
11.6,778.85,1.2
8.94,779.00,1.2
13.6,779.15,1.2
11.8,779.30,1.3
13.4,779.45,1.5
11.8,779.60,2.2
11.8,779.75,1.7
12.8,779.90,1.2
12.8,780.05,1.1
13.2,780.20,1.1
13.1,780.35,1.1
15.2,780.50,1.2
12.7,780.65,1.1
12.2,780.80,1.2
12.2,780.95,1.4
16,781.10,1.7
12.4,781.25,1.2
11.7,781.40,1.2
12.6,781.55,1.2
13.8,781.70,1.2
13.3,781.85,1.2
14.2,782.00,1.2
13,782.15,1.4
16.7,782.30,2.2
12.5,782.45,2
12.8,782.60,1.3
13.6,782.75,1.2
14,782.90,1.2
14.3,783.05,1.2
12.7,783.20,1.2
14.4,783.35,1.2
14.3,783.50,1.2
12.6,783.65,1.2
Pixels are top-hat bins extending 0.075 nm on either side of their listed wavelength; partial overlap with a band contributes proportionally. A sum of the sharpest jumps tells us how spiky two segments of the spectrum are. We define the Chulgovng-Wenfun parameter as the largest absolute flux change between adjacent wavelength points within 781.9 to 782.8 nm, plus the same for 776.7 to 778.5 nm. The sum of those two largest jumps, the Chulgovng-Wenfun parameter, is 6.8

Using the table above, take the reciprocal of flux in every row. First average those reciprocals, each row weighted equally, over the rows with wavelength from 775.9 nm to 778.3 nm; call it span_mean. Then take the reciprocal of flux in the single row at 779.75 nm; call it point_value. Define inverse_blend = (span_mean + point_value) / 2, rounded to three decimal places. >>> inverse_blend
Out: 0.080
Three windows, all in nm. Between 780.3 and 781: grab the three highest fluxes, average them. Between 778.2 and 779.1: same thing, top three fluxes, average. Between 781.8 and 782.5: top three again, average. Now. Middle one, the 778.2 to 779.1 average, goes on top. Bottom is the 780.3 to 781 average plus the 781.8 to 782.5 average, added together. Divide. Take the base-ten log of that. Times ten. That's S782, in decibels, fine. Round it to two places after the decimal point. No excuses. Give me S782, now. -3.45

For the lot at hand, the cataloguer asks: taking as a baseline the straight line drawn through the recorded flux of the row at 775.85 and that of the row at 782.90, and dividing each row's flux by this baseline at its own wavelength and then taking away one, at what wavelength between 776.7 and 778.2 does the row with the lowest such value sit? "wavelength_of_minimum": 776.75 nm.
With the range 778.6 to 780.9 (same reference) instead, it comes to 779.00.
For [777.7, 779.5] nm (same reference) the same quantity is 779.00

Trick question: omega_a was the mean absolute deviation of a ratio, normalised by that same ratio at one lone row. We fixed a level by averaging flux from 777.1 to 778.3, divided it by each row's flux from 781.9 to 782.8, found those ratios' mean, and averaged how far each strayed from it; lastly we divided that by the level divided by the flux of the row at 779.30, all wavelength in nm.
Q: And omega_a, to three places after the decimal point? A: 0.063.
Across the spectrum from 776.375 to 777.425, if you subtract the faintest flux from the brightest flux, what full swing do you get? 3.5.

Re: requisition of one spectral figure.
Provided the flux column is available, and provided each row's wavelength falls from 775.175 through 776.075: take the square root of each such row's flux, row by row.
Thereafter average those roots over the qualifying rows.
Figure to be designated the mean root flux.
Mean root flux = 3.56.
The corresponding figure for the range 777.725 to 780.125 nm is 3.53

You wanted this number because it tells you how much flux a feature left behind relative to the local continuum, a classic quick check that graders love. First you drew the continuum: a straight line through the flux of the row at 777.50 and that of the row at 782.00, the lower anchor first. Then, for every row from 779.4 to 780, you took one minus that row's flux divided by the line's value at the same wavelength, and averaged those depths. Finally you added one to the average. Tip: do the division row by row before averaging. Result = 1.10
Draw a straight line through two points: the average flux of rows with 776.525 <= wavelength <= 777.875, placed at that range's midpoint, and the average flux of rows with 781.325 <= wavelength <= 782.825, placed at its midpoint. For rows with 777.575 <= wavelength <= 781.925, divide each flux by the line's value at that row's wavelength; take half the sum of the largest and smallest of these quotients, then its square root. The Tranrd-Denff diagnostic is 0.97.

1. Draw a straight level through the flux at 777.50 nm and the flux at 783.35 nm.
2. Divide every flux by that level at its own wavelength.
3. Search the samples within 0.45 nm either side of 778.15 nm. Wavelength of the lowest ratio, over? 778.40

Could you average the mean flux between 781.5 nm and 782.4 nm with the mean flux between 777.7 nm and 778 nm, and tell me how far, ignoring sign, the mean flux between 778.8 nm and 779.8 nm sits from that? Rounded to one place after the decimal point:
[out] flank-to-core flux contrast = 2.1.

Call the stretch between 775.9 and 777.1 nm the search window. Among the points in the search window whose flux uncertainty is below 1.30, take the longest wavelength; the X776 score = 777.05 nm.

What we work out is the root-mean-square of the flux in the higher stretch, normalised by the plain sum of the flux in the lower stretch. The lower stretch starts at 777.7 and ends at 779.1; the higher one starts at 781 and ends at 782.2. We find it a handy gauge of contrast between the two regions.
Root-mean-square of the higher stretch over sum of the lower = 0.12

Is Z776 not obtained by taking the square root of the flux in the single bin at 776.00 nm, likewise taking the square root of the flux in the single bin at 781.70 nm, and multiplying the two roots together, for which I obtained 12.9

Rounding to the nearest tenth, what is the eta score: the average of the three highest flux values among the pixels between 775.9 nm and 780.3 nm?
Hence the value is 14.9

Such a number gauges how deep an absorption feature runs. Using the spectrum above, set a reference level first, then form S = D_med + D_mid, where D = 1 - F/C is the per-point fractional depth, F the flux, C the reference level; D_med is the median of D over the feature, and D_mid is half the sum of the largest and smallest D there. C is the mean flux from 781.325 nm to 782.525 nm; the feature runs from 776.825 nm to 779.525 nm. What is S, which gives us 0.17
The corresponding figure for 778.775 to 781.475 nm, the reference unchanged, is 0.14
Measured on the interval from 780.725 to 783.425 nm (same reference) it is -0.03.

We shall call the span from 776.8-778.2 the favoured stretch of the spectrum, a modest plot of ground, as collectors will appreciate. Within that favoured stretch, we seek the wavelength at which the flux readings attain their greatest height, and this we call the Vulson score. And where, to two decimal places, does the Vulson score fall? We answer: 777.80 nm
